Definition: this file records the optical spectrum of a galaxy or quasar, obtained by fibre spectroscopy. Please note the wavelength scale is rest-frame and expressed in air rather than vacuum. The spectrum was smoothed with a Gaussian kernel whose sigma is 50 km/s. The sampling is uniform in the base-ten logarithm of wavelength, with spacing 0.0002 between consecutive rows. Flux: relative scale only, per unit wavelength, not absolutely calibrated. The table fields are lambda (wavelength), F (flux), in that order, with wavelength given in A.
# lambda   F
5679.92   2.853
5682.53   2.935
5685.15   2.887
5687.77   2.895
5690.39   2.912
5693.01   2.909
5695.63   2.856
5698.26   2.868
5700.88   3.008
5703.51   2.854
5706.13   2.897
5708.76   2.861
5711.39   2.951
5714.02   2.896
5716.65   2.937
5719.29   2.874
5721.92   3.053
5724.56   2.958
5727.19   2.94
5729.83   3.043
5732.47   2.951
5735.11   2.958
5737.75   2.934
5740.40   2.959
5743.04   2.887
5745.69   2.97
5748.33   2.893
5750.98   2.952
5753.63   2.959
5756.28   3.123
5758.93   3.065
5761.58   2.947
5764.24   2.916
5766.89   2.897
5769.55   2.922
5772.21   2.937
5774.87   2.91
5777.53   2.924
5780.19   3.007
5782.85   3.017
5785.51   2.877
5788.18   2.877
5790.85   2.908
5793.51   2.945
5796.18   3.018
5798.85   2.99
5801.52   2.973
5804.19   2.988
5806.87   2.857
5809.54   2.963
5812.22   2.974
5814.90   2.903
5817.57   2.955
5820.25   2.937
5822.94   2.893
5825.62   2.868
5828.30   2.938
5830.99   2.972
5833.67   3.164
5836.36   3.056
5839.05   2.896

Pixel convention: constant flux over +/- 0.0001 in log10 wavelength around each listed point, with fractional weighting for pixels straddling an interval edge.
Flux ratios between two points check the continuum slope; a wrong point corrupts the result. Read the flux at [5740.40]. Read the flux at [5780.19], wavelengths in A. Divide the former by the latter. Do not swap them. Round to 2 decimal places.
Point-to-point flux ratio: 0.98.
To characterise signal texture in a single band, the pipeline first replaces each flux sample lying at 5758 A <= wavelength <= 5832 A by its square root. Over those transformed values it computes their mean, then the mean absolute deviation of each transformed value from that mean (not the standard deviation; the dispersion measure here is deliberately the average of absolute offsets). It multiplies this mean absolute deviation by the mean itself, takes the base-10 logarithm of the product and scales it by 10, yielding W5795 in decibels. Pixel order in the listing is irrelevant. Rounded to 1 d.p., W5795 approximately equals -16.9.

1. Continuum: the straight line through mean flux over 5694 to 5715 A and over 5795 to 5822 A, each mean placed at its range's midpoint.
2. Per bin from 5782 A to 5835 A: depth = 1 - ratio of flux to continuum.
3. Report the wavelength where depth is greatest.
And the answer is 5806.87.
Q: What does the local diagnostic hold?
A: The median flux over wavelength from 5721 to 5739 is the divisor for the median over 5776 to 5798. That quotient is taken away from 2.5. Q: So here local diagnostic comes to 1.51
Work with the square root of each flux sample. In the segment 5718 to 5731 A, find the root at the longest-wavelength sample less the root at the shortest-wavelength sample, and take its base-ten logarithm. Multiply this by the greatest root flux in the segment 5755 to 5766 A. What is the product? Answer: -2.3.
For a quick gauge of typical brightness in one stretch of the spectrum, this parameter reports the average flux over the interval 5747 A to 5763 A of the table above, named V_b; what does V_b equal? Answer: 2.99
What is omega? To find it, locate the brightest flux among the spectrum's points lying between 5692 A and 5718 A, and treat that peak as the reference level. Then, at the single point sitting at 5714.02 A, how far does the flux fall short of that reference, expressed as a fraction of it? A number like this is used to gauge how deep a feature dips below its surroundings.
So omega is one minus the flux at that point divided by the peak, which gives 0.037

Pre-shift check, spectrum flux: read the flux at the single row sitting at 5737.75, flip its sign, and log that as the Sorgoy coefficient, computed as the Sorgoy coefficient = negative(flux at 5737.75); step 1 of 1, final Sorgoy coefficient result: -2.93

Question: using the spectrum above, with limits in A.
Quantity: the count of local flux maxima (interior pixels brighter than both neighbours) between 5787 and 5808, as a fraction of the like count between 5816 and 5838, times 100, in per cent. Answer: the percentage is 200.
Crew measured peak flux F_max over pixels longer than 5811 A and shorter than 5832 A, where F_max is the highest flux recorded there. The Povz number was 2.974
